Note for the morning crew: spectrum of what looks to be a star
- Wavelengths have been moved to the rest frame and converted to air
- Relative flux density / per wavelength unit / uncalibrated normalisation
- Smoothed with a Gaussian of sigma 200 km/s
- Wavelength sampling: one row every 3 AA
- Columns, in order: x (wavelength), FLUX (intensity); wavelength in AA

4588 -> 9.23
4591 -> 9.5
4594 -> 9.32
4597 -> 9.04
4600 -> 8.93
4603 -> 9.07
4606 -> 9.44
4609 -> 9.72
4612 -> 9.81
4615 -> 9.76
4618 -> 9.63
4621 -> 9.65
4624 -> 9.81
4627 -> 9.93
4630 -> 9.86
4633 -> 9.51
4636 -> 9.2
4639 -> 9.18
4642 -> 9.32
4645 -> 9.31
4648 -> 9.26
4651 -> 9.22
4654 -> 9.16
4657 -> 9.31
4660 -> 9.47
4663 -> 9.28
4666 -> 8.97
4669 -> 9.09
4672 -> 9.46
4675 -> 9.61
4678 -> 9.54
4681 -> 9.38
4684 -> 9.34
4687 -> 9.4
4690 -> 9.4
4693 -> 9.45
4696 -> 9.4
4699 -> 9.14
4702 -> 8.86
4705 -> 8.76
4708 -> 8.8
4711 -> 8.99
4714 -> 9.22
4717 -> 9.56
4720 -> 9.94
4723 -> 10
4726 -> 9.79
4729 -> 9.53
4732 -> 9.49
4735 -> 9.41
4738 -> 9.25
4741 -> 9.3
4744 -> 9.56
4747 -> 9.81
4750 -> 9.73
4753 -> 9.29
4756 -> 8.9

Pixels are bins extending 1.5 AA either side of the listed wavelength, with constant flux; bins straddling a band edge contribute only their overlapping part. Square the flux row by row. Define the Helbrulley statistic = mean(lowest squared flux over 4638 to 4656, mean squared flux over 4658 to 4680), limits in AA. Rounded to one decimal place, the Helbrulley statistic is 85.6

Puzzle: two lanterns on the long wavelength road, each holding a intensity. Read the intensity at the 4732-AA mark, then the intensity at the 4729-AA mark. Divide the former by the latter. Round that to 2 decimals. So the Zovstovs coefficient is 1.00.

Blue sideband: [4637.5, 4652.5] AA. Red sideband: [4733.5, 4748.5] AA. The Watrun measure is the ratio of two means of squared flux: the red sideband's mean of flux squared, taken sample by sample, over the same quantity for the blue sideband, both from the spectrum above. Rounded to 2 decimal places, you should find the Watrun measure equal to 1.05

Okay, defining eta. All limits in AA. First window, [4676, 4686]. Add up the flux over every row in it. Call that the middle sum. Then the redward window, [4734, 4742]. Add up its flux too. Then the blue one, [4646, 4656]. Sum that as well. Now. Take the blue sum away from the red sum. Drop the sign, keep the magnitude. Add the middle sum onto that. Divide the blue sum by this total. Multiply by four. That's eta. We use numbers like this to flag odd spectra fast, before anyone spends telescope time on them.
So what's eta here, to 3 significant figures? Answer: 3.87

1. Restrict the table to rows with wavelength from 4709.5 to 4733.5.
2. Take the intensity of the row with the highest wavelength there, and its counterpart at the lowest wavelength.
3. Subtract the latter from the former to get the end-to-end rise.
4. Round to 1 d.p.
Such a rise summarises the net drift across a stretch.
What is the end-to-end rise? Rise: 0.5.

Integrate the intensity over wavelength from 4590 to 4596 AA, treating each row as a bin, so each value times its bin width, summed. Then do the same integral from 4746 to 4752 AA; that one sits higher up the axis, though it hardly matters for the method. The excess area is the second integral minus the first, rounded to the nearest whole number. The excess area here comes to 2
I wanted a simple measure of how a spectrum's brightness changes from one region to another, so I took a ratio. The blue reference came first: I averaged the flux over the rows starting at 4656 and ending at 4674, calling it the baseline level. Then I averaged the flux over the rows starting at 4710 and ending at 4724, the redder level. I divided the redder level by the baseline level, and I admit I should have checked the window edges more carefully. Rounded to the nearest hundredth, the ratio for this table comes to 1.03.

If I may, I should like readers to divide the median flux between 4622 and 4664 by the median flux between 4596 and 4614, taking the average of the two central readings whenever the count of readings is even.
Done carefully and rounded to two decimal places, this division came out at 1.01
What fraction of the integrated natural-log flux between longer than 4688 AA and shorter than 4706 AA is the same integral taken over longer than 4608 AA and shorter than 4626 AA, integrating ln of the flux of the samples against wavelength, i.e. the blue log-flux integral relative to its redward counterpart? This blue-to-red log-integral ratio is 1.03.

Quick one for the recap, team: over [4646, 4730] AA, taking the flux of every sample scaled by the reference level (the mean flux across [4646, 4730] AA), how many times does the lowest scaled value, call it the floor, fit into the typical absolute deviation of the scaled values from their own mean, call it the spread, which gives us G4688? 0.0267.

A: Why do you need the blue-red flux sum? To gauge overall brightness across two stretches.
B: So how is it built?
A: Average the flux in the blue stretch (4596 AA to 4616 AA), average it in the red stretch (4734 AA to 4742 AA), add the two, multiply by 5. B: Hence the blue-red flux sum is 93.6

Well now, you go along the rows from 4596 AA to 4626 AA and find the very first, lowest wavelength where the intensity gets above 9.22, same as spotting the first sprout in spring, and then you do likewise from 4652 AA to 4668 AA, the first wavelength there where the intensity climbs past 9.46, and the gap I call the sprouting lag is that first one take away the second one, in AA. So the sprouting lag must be -54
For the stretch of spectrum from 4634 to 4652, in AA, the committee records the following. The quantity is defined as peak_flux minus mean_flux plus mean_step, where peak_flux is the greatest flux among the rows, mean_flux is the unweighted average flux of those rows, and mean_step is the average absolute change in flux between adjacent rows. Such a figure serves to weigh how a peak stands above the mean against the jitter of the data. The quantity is 0.12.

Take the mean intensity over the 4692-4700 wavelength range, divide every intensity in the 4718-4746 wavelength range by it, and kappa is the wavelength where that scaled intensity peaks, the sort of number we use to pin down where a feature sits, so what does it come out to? 4723 AA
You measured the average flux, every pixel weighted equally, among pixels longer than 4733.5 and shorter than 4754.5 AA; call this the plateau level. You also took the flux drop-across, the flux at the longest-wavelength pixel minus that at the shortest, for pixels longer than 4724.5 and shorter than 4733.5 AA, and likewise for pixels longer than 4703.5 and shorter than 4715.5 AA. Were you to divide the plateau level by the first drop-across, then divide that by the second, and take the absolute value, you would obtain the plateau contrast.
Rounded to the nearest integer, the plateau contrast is 69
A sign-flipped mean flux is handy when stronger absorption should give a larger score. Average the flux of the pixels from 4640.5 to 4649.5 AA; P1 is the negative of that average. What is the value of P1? -9.30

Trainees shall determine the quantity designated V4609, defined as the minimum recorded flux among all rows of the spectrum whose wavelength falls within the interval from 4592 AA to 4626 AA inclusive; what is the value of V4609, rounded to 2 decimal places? 8.93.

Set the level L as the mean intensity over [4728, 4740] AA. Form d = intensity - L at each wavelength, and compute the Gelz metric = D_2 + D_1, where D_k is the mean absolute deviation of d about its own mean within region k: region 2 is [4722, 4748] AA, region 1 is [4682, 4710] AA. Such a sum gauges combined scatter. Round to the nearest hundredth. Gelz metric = 0.45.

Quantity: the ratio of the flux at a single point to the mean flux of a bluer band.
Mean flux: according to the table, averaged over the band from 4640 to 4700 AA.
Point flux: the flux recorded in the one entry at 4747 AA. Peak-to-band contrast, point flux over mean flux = 1.05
